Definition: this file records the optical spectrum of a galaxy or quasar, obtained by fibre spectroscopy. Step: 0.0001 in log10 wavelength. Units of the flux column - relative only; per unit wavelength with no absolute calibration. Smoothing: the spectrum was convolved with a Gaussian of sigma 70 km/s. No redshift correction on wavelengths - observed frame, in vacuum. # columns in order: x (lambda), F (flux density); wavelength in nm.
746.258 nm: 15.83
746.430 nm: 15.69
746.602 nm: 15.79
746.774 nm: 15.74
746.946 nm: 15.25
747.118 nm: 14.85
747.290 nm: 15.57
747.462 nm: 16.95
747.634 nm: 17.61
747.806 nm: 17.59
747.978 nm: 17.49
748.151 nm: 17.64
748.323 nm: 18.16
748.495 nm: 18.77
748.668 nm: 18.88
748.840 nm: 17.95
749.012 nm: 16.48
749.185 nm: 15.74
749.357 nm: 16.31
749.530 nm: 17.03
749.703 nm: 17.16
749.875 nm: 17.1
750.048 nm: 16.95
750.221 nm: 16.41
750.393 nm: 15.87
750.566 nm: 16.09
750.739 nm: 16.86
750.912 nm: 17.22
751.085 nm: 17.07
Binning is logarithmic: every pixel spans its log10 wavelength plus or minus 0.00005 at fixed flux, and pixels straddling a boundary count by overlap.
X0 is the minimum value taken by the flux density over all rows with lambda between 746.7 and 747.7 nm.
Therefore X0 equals 14.85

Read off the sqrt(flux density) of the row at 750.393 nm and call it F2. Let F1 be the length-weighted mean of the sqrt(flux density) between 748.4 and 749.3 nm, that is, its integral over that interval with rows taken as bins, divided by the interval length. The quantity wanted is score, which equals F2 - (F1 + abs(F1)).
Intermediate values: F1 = 4.19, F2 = 3.98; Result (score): -4.4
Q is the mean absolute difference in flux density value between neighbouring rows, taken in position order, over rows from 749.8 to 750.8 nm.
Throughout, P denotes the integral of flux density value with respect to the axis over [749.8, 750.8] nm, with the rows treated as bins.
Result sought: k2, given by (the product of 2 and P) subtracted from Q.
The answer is -33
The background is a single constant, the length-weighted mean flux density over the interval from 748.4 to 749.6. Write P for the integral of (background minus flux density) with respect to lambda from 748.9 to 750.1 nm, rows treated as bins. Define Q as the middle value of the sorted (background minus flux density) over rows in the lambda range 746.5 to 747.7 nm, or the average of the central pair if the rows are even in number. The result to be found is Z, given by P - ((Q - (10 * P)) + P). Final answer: 6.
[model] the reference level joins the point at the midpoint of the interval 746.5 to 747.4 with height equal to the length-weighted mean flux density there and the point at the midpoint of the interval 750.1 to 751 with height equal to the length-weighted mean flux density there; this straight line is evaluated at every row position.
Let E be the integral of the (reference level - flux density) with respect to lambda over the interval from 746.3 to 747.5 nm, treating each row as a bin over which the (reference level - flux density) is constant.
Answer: -0.21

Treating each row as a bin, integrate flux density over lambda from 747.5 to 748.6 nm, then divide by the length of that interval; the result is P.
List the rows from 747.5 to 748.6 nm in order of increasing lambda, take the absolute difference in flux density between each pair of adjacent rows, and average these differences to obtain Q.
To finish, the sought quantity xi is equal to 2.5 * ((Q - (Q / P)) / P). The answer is 0.04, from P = 17.8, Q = 0.3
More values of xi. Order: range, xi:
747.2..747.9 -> 0.10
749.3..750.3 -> 0.04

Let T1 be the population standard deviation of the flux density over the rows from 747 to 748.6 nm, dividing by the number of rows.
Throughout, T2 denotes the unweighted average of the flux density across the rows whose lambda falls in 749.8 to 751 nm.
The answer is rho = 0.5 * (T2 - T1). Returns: 7.74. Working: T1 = 1.2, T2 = 16.6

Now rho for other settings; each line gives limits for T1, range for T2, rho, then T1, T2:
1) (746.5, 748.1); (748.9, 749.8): 7.76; 1.0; 16.5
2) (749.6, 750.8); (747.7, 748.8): 8.81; 0.5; 18.1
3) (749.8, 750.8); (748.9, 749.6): 7.97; 0.5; 16.4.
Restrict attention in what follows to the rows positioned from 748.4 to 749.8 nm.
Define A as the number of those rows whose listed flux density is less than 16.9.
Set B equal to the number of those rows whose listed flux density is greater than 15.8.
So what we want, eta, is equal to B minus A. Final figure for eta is 4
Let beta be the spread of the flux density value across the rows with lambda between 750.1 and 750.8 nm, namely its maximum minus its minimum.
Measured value 0.99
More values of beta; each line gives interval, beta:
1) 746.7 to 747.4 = 0.89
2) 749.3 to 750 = 0.85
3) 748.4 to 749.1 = 2.40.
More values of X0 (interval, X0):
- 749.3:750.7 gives 15.87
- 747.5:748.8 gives 17.49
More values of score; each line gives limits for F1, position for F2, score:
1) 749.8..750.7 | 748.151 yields -3.9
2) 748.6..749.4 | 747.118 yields -4.4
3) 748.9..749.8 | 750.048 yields -4.0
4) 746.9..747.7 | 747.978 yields -3.8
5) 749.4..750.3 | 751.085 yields -4.1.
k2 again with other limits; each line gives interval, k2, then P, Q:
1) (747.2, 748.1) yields -30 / 15.3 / 0.54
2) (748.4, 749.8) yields -48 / 24.2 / 0.67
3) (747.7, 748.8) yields -39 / 19.9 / 0.30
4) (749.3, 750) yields -23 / 11.8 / 0.30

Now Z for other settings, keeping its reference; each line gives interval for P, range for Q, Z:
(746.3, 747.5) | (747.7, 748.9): 21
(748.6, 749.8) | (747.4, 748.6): 4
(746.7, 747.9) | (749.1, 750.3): 13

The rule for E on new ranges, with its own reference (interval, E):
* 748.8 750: -0.73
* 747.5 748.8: -2.80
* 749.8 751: -0.21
